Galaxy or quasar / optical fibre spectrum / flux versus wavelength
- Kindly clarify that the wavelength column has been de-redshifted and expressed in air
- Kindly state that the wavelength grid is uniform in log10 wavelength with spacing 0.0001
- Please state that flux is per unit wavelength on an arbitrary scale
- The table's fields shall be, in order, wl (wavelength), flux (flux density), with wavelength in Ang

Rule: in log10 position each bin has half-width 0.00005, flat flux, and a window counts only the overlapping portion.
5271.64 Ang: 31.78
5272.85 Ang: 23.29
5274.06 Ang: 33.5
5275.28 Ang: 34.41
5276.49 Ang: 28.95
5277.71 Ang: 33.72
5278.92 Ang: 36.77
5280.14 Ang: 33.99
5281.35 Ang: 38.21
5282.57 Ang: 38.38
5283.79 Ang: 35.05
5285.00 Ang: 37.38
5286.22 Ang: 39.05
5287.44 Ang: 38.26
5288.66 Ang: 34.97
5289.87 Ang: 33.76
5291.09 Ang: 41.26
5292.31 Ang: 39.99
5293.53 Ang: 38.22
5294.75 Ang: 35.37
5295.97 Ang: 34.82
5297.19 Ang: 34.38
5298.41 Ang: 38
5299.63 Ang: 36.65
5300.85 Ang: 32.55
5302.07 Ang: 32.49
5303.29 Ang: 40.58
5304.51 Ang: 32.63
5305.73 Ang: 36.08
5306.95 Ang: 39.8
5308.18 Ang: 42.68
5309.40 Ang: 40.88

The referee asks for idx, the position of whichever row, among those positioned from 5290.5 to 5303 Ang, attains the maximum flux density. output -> 5291.09 Ang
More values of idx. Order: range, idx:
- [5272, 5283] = 5282.57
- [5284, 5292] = 5291.09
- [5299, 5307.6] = 5303.29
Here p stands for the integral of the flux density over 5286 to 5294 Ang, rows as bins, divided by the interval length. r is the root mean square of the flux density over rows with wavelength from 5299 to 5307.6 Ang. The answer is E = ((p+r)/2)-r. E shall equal 0.9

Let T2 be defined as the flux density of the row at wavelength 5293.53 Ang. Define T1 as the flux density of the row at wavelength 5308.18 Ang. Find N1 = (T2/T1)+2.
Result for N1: 2.90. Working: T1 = 42.68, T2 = 38.22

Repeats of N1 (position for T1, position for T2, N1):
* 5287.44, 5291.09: 3.08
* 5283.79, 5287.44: 3.09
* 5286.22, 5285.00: 2.96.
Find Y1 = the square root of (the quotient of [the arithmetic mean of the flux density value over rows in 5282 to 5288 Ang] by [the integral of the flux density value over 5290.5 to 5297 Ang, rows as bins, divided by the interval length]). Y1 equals 1.00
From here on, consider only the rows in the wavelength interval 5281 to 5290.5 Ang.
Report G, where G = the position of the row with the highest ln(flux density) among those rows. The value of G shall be 5286.22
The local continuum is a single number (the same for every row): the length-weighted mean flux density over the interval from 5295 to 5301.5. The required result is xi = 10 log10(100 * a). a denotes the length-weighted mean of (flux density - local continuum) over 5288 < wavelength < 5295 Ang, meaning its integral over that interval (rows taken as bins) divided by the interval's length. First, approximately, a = 2.1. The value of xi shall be 23.2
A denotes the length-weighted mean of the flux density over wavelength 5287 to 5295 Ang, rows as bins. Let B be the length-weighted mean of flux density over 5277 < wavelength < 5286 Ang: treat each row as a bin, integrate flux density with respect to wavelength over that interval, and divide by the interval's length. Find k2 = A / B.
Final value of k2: 1.03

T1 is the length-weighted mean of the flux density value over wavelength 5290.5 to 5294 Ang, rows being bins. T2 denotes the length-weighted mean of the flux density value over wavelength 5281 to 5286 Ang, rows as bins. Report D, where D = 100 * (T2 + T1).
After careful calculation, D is 7717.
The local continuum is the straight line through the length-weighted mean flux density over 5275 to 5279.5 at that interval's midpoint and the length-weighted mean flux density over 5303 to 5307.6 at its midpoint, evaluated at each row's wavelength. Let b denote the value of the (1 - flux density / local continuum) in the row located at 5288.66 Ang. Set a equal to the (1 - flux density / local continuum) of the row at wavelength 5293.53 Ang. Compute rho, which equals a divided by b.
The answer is 35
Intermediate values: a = -0.08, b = -0.002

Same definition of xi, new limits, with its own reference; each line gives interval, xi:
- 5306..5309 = 27.3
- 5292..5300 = 21.4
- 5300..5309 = 21.8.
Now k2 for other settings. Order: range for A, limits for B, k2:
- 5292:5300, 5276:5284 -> 1.04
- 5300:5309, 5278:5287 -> 1.00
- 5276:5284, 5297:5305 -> 0.99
